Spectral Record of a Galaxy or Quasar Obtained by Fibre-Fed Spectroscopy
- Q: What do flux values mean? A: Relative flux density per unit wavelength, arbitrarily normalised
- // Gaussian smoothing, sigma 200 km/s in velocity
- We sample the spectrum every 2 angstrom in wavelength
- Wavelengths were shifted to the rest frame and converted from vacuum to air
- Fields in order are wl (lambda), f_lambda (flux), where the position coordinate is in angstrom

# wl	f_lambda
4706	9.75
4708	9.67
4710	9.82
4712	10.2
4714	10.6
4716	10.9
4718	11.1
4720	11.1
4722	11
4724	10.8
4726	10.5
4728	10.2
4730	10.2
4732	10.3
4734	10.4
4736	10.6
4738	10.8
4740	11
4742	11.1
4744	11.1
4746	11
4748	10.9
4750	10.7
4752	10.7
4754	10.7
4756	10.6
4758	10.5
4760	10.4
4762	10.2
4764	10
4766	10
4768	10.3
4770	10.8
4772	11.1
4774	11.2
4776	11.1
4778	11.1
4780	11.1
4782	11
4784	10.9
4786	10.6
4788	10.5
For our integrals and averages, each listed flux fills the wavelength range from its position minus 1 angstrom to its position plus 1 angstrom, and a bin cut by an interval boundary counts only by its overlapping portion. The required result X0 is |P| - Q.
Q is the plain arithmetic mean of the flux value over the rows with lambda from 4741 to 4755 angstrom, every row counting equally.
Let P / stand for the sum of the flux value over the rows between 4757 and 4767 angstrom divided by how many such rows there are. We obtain -0.7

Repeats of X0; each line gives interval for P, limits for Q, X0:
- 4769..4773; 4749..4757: 0.3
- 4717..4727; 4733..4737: 0.4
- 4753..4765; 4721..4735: -0.1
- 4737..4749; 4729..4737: 0.6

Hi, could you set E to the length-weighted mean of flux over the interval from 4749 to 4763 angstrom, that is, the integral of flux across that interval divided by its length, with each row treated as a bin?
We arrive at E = 10.5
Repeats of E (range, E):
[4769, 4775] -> 11.0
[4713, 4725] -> 10.9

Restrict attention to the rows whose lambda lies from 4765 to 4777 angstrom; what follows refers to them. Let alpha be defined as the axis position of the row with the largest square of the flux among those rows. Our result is 4774 angstrom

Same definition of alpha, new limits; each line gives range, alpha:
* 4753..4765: 4754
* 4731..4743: 4742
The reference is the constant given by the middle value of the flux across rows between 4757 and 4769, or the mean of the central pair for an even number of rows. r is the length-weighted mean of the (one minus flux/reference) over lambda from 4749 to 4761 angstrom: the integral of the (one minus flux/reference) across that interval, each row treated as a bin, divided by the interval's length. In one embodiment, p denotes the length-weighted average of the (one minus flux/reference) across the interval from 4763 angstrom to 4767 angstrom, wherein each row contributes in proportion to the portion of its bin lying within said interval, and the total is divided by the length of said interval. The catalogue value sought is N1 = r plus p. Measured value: -0.01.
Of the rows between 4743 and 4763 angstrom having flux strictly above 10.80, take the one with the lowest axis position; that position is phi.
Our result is 4744 angstrom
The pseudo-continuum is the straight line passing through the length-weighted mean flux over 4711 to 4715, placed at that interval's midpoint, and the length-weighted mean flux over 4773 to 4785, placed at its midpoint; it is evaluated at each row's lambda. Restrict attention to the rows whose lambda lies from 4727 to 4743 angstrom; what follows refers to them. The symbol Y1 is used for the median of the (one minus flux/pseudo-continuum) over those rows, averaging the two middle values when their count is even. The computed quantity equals 0.01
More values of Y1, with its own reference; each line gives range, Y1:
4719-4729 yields -0.03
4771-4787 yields 0.00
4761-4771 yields 0.06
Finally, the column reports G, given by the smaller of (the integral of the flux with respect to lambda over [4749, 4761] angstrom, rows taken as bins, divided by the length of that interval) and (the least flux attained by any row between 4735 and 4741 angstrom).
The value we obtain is 10.6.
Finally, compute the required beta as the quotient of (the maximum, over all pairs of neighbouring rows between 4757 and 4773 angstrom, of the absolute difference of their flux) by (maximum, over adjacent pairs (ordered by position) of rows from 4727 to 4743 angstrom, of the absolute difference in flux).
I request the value 2.5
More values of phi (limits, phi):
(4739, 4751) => 4740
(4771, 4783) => 4772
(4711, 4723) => 4716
